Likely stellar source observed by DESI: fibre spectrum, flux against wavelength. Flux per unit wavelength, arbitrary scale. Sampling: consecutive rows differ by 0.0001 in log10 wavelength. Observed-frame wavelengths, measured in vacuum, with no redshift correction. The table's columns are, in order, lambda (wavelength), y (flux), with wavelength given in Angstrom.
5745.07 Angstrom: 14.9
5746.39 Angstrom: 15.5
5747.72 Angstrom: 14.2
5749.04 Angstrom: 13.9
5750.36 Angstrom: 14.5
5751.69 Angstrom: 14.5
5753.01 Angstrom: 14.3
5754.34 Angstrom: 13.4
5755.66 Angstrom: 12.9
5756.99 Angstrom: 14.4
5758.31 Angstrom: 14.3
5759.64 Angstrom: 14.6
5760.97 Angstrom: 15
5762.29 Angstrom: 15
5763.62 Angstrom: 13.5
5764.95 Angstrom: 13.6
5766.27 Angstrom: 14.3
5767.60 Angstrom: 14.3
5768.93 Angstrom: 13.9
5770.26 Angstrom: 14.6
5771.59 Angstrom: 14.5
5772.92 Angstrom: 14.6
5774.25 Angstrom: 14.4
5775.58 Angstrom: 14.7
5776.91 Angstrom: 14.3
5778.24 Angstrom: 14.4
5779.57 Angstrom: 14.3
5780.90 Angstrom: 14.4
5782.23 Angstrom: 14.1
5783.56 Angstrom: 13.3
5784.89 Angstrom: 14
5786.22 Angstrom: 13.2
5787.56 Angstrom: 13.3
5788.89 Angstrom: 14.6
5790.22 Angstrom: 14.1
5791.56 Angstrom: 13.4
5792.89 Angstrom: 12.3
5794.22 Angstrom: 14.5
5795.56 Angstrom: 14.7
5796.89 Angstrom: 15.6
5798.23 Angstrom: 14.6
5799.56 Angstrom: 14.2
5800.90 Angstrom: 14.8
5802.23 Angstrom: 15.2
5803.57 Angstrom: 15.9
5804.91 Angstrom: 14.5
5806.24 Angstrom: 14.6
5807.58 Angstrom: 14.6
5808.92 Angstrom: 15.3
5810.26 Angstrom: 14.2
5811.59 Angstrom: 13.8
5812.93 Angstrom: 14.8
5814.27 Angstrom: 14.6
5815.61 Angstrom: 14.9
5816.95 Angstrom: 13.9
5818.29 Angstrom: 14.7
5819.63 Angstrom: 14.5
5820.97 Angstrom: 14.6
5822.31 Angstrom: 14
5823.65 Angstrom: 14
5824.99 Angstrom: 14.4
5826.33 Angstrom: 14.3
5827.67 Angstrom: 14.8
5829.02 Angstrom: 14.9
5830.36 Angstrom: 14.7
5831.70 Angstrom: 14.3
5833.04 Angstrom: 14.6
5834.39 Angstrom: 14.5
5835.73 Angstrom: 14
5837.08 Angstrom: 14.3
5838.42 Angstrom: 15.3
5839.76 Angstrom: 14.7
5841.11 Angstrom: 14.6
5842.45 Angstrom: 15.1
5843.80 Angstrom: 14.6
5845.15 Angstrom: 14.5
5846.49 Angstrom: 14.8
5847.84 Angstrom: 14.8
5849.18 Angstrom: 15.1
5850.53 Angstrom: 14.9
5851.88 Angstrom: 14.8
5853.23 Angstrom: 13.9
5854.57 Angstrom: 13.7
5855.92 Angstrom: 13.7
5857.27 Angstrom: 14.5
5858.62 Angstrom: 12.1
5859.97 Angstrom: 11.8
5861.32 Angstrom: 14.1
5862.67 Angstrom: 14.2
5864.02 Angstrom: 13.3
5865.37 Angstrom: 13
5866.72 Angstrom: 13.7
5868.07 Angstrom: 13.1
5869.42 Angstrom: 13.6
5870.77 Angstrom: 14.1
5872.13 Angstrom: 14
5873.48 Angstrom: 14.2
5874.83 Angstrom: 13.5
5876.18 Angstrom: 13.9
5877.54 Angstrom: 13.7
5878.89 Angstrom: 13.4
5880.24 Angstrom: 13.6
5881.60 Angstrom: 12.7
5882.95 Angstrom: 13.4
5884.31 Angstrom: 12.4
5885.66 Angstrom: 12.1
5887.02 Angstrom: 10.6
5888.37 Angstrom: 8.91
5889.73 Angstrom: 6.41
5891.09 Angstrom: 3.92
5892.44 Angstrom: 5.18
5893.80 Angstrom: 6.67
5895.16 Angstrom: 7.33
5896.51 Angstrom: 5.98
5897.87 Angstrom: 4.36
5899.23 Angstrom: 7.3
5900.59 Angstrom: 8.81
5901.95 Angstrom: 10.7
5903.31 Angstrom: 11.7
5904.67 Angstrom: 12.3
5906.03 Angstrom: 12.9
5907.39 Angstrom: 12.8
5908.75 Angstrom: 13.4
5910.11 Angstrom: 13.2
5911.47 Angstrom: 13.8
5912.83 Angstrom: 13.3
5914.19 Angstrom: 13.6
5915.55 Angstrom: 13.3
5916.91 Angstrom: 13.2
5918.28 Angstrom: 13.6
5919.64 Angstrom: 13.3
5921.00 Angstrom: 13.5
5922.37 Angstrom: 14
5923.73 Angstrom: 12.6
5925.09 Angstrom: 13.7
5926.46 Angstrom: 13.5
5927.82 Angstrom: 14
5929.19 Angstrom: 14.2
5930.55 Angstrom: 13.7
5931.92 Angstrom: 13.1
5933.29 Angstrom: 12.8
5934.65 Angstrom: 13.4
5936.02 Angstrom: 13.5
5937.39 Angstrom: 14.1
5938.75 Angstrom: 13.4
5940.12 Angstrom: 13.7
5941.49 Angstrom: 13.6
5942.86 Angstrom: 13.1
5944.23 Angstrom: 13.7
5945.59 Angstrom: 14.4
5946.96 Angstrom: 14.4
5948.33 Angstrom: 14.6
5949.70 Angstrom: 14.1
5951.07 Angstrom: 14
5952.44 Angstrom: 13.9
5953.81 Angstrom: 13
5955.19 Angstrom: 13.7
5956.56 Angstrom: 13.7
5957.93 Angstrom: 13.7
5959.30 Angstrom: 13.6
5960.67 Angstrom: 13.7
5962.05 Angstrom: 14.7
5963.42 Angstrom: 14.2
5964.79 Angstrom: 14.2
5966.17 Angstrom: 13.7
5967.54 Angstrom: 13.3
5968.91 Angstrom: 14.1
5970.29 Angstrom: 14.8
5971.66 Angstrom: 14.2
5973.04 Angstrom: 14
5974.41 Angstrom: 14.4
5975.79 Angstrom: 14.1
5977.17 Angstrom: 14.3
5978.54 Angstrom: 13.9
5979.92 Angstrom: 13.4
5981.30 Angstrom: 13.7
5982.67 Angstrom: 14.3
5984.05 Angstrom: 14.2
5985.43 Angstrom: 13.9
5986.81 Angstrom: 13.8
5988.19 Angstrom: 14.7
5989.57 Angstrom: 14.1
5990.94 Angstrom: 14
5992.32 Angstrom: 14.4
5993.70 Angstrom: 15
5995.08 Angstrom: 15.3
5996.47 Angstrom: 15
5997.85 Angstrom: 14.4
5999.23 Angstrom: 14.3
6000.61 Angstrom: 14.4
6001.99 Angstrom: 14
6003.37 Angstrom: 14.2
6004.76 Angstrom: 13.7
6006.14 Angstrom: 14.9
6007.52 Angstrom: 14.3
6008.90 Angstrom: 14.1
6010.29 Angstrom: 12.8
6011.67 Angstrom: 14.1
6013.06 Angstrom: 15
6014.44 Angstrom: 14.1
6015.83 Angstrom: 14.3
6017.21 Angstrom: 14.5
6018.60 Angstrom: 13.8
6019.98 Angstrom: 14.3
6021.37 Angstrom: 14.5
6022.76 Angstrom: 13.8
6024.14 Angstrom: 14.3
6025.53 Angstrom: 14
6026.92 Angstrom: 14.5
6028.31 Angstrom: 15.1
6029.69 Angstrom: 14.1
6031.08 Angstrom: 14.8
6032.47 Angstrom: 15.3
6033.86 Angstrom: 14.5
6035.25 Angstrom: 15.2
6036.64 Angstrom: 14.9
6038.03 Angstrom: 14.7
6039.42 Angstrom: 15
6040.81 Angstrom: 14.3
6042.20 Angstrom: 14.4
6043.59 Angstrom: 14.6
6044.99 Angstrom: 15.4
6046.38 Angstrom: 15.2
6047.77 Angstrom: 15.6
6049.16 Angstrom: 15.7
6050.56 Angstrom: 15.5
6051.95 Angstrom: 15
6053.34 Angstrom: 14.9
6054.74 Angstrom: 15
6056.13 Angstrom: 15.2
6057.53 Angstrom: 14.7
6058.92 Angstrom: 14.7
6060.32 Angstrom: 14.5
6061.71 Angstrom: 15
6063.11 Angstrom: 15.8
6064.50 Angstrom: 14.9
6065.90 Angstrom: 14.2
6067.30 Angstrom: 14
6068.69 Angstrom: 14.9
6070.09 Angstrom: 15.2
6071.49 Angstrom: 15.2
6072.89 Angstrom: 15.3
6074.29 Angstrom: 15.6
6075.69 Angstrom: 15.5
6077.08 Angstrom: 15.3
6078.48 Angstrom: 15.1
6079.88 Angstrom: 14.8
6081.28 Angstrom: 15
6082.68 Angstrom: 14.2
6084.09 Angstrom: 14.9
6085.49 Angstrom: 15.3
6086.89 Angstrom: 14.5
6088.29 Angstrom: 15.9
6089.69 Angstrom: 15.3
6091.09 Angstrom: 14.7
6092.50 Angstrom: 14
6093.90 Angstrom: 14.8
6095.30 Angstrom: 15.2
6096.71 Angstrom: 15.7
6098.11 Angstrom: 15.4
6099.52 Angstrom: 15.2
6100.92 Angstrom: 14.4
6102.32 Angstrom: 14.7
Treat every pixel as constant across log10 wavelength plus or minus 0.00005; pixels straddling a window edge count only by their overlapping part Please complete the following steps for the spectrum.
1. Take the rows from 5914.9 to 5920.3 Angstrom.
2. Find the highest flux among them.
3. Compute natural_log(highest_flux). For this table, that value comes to 2.61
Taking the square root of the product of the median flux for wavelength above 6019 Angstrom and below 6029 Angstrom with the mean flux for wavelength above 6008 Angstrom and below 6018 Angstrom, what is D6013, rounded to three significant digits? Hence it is 14.2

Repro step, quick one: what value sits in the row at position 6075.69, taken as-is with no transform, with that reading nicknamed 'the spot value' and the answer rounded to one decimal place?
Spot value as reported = 15.5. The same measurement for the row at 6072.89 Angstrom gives 15.3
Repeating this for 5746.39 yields 15.5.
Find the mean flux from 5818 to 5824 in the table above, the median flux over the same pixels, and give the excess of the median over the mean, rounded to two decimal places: 0.14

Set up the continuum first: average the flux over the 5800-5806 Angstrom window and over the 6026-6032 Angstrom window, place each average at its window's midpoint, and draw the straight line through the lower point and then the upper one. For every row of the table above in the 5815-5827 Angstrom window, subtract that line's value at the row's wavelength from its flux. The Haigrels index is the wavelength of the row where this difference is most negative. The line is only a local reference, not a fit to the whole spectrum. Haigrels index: 5816.95 Angstrom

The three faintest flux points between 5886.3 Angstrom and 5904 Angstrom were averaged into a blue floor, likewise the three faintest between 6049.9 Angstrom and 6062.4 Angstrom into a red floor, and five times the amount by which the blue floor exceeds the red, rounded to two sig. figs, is -51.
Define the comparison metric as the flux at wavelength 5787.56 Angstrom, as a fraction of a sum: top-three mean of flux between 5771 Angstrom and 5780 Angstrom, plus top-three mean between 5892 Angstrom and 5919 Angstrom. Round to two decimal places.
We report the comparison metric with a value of 0.47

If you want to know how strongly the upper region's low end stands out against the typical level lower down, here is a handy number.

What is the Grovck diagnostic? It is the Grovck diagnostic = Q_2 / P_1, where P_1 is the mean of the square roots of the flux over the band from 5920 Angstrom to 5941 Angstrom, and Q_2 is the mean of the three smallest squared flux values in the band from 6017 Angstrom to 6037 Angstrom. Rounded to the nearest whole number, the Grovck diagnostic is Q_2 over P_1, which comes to 52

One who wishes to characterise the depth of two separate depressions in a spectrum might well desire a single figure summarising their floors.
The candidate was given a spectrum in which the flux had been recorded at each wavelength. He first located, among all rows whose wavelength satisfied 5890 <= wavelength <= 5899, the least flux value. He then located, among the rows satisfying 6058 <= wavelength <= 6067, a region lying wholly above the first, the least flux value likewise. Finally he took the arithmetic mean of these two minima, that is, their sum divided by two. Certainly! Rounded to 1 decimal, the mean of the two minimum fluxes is 9.1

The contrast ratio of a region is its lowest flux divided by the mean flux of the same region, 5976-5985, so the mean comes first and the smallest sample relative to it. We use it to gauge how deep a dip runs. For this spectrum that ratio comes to 0.959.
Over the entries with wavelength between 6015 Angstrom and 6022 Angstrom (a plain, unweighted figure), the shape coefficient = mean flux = 14.3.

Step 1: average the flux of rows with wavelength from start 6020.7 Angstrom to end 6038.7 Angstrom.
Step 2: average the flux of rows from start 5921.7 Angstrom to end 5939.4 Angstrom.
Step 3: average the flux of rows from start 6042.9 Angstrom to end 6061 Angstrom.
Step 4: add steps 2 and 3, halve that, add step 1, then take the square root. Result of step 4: 5.38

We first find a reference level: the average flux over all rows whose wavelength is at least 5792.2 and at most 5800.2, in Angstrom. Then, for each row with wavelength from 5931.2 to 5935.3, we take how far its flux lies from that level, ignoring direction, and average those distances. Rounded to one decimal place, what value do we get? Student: 1.2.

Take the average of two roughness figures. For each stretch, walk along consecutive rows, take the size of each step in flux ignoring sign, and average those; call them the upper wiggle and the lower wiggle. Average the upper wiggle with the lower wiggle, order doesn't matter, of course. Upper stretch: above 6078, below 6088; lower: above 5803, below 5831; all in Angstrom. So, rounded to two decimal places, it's 0.50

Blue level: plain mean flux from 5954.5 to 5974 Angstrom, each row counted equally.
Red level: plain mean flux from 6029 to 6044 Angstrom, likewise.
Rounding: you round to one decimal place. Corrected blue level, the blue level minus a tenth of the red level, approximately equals 12.5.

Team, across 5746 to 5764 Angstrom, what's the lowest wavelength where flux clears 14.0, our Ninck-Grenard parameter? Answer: 5746.39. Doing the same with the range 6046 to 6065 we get 6046.38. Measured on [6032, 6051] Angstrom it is 6032.47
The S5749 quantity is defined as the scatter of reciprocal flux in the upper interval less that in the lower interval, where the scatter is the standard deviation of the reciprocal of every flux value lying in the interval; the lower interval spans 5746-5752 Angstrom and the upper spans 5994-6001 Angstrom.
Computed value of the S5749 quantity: -0.0007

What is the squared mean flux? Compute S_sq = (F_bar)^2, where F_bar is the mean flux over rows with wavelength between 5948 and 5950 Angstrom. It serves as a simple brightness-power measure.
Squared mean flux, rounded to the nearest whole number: 206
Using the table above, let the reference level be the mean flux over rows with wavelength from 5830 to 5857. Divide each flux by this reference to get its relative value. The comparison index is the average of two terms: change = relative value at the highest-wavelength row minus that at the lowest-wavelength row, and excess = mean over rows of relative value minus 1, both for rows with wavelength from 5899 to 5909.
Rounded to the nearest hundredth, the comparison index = 0.10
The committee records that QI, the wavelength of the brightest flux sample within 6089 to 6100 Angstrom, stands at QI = 6096.71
